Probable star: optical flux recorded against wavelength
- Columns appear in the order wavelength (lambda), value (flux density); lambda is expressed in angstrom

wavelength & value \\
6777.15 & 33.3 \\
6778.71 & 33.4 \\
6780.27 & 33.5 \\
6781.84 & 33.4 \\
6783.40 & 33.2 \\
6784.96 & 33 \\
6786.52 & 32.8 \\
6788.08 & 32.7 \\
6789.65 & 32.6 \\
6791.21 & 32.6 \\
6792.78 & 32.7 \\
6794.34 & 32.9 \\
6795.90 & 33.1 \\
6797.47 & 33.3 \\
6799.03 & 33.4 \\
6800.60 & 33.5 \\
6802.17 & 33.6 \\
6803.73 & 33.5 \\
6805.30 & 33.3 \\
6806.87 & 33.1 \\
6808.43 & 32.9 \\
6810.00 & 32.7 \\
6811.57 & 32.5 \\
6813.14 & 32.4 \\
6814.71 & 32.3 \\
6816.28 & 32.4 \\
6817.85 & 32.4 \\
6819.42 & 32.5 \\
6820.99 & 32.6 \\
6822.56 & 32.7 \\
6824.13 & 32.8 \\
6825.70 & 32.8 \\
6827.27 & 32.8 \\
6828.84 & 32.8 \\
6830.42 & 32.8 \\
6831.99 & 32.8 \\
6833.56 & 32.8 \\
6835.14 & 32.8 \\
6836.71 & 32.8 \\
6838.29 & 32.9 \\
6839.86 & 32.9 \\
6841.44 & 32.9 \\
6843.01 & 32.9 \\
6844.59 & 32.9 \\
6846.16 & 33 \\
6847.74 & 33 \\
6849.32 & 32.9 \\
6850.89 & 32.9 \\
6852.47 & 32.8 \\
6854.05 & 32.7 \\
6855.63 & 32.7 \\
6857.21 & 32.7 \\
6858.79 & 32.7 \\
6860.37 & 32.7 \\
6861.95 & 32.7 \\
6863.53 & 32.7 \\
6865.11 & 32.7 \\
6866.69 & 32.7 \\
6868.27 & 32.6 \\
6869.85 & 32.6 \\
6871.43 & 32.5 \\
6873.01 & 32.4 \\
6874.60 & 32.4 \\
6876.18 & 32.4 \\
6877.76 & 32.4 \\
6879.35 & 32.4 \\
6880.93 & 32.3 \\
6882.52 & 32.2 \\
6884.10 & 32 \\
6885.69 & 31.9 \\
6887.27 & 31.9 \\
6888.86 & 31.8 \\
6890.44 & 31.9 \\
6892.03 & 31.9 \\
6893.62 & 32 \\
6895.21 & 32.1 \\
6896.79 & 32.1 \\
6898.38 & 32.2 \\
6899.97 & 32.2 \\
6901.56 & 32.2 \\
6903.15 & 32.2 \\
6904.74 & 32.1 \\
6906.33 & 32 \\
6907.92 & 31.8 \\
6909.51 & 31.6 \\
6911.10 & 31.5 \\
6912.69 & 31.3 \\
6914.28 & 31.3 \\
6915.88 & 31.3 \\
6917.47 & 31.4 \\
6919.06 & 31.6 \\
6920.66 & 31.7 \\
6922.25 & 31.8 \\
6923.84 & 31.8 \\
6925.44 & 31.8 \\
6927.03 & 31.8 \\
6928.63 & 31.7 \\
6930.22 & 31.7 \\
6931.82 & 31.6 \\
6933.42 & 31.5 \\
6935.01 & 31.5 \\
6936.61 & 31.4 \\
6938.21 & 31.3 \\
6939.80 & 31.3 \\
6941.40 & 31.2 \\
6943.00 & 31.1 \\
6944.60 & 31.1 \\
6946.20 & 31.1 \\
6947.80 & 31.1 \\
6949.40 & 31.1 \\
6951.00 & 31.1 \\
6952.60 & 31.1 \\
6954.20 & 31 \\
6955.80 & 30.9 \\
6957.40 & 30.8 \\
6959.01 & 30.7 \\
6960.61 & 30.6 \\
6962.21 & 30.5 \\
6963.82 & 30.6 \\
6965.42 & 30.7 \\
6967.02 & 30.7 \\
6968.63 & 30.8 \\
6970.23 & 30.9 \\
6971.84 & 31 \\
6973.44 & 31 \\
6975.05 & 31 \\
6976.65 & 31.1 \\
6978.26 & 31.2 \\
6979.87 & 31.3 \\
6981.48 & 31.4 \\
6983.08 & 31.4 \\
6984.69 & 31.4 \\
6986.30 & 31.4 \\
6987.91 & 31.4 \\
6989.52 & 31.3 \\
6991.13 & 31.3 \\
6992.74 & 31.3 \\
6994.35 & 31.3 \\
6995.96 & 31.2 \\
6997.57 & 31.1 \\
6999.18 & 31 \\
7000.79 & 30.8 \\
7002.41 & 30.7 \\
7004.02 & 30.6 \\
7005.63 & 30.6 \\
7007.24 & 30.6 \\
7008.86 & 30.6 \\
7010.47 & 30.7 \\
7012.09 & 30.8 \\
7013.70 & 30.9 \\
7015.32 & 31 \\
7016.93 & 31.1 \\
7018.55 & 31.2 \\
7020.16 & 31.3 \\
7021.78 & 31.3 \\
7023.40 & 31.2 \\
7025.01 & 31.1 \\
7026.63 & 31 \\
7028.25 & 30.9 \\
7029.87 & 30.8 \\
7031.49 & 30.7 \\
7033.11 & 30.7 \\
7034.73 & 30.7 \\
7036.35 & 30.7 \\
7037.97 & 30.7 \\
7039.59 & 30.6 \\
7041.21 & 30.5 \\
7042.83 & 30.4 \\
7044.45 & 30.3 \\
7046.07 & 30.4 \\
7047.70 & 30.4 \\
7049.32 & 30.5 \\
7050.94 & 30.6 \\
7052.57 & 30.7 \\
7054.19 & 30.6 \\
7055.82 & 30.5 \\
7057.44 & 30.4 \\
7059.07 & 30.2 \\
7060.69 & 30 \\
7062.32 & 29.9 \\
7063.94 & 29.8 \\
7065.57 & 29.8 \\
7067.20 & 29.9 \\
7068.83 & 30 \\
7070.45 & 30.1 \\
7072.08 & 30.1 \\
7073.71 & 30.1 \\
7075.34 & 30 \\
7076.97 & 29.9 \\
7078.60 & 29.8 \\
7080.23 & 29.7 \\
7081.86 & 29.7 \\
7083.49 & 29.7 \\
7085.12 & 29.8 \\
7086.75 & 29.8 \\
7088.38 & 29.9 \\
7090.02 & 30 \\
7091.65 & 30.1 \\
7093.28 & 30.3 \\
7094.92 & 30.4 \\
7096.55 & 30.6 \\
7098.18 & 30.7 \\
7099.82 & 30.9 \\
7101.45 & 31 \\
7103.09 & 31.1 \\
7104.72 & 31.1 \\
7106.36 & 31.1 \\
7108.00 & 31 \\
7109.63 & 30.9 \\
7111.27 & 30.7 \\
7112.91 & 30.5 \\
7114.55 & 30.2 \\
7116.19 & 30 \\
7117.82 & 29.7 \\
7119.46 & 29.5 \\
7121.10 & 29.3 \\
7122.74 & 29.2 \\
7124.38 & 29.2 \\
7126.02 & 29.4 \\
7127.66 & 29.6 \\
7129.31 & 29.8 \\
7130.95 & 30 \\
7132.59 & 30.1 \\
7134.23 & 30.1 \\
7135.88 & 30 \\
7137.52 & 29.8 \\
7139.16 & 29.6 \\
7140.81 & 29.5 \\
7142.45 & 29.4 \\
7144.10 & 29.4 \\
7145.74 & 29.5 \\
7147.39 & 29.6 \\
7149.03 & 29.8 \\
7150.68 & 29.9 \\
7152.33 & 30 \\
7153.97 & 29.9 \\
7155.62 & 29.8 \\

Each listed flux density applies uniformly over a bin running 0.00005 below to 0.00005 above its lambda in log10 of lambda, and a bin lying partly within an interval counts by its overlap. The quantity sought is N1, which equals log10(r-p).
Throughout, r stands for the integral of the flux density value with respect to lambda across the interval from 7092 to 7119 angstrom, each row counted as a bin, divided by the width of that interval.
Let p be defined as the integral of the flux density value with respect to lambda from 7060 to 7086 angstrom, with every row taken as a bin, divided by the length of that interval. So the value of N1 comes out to -0.14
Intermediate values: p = 29.9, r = 30.6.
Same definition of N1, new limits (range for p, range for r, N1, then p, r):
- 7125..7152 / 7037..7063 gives -0.15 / 29.7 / 30.4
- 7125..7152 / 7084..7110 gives -0.09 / 29.7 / 30.5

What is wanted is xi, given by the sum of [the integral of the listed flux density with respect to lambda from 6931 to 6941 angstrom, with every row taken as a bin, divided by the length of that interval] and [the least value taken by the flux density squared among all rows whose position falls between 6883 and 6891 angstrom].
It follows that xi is 1043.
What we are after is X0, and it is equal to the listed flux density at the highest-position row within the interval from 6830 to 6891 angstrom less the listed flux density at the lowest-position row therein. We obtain -0.9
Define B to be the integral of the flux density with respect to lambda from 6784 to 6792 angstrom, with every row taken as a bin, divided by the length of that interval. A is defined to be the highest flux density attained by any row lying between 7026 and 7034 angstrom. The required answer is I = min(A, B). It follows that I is 31.0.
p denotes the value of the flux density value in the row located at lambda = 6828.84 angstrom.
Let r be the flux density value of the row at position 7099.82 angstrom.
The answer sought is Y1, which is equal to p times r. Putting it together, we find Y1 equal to 1014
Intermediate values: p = 32.8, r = 30.9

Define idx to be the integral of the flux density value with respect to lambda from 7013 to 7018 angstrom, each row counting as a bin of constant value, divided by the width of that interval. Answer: 31.0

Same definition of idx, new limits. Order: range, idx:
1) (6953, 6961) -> 30.8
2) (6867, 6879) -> 32.5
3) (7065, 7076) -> 30.0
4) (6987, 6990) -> 31.3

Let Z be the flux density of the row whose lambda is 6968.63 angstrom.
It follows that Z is 30.8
